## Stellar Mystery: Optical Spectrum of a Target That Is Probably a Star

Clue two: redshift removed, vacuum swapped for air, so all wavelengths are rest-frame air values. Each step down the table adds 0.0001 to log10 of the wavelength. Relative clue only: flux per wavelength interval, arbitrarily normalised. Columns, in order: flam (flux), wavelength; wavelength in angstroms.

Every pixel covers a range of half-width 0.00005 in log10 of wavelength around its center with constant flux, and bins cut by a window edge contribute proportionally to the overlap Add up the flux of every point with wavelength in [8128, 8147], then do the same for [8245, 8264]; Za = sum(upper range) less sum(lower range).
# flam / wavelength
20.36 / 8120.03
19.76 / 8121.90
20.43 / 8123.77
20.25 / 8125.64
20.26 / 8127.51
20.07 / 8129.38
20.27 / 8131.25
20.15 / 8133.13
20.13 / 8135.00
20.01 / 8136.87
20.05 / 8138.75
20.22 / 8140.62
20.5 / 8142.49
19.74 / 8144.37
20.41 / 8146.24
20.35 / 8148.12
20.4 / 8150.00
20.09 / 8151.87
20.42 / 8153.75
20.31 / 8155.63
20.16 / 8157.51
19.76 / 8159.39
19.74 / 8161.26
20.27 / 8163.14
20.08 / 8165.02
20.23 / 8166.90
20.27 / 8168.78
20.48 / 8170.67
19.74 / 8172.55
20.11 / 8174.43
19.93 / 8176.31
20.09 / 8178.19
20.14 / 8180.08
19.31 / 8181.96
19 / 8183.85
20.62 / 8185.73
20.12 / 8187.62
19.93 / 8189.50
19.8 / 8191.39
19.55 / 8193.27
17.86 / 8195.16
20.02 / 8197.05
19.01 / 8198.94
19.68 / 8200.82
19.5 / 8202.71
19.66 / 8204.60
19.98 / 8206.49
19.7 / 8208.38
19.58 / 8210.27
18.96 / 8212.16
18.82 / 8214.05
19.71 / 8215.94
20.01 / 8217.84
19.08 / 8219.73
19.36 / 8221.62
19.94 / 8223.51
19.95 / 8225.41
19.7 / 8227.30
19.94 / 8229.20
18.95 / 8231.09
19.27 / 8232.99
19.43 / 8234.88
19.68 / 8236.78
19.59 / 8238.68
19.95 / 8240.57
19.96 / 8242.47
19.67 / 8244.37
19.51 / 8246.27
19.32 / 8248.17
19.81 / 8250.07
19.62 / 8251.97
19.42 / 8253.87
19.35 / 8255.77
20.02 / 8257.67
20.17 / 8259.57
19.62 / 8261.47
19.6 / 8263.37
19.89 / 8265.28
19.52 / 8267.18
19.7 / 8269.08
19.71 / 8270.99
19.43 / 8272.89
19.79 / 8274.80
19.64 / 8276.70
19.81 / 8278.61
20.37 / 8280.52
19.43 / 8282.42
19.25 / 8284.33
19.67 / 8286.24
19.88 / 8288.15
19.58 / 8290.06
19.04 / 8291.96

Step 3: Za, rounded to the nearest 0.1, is -5.1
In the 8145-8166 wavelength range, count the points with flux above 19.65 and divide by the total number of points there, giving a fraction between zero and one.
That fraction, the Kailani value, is 1.0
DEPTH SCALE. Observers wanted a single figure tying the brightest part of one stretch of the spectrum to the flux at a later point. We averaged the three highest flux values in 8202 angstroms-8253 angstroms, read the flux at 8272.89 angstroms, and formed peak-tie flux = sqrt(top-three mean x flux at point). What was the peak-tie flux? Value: 19.7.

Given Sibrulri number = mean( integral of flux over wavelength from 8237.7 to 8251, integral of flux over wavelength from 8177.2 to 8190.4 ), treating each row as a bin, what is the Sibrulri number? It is 262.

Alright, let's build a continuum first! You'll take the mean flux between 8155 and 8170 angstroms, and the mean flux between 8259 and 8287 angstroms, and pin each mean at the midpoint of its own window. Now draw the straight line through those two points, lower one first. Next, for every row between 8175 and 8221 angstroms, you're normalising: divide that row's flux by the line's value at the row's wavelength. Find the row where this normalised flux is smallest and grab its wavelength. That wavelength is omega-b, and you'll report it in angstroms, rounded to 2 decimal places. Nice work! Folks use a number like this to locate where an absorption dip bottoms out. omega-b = 8195.16 angstroms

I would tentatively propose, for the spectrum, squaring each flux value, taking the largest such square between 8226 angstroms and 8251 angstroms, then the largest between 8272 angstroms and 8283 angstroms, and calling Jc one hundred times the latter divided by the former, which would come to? 104.2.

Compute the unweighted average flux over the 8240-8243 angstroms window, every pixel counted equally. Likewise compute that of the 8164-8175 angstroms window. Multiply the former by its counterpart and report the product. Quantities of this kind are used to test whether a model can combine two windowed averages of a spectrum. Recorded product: 402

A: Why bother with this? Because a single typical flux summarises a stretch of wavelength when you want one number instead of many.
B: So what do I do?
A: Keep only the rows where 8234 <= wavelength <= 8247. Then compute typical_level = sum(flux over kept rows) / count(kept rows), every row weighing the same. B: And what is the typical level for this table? 19.7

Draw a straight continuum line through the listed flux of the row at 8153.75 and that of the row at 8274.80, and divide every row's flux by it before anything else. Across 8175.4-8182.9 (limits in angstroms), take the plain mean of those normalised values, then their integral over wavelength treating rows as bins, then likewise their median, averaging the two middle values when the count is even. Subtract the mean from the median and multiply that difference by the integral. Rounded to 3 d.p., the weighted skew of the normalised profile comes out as 0.048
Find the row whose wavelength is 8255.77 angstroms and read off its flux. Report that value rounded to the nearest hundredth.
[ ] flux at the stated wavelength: 19.35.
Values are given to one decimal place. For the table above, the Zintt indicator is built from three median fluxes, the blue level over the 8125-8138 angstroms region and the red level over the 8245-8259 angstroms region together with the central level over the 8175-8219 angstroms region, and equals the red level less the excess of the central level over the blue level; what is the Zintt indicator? 20.0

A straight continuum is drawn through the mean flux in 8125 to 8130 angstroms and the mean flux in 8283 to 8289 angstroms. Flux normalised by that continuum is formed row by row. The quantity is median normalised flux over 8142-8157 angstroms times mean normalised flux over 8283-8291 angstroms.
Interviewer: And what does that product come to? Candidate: 1.013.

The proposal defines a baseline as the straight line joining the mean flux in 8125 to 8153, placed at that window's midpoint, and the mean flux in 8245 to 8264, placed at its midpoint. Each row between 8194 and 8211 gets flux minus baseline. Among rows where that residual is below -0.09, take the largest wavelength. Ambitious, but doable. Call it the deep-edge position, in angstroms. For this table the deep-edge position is 8210.27 angstroms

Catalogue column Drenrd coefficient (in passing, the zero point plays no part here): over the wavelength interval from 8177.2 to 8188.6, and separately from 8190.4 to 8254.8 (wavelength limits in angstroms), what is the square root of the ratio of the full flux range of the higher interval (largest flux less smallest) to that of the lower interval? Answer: 1.2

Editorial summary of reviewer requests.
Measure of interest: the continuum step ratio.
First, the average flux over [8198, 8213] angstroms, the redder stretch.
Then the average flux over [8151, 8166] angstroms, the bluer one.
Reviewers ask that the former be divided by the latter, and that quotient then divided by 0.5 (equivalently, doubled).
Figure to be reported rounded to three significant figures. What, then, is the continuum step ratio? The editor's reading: 1.94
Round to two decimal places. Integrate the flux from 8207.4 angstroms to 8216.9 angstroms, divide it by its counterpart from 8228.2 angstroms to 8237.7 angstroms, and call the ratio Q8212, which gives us 0.99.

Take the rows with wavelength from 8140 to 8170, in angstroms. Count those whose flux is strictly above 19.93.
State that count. 13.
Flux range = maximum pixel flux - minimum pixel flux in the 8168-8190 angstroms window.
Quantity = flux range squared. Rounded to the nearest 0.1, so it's 2.6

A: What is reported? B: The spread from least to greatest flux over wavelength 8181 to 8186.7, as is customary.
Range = 1.6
